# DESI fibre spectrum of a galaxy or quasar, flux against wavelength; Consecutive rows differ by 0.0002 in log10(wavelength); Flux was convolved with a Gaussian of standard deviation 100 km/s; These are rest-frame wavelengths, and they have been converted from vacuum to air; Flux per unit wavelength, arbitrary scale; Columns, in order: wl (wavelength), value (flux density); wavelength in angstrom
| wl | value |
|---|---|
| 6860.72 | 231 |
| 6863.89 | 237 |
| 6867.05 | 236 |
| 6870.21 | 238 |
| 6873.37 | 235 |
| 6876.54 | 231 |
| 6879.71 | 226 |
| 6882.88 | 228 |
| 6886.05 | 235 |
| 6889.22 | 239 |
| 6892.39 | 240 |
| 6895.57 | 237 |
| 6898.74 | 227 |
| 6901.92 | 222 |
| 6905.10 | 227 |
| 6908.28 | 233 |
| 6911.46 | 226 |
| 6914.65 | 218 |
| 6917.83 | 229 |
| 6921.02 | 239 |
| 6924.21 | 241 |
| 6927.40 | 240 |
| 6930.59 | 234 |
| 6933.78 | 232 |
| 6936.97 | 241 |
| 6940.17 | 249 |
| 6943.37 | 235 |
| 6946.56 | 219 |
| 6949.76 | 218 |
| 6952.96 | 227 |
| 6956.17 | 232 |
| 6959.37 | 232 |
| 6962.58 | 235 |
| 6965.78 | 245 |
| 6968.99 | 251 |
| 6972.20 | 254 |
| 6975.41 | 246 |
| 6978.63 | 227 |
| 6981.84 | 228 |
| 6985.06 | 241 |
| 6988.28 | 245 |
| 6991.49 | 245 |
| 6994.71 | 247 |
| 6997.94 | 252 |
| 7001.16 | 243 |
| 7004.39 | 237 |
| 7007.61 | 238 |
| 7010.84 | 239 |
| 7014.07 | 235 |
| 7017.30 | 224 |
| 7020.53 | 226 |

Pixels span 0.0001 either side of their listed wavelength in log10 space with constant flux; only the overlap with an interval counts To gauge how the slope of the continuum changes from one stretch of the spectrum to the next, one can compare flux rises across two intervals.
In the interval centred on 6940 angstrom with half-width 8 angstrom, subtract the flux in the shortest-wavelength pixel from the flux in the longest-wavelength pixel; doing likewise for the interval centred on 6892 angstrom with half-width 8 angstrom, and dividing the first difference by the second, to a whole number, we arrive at 2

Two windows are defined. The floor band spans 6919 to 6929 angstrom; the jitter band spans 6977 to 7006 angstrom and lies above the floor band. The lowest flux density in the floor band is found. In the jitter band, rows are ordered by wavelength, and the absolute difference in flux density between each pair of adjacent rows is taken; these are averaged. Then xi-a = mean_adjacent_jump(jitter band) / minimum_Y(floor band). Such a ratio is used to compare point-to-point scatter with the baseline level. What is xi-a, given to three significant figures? 0.0209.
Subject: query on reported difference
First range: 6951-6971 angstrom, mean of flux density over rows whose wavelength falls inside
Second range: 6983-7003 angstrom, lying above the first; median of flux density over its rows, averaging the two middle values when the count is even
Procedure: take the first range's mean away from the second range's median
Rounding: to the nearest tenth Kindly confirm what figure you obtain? 8.0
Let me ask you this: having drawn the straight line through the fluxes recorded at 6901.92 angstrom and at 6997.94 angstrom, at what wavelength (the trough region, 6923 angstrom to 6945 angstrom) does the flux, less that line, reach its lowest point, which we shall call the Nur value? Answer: 6933.78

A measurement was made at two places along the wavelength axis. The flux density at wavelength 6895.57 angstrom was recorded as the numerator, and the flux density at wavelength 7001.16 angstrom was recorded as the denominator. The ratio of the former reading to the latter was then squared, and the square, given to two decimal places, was 0.95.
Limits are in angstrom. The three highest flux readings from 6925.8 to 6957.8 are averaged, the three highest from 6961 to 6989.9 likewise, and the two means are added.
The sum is 494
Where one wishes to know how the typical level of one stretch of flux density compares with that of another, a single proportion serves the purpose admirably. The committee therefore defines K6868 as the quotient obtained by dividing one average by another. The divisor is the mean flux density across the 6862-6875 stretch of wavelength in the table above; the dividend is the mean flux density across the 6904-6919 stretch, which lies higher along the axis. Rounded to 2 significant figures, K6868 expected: 0.96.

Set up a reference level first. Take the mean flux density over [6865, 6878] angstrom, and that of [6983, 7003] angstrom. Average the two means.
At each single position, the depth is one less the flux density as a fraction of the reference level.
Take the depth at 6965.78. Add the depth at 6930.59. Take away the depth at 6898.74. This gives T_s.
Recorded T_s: -0.05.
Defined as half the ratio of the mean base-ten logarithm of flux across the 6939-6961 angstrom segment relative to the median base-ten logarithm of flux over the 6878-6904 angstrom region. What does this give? 0.499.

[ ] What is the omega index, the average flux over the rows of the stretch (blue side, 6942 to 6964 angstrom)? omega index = 228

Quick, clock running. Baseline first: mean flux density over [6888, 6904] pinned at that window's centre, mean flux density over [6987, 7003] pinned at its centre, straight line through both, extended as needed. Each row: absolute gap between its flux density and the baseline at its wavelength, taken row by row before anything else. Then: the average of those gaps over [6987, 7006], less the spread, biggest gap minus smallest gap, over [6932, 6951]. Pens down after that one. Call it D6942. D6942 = -16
